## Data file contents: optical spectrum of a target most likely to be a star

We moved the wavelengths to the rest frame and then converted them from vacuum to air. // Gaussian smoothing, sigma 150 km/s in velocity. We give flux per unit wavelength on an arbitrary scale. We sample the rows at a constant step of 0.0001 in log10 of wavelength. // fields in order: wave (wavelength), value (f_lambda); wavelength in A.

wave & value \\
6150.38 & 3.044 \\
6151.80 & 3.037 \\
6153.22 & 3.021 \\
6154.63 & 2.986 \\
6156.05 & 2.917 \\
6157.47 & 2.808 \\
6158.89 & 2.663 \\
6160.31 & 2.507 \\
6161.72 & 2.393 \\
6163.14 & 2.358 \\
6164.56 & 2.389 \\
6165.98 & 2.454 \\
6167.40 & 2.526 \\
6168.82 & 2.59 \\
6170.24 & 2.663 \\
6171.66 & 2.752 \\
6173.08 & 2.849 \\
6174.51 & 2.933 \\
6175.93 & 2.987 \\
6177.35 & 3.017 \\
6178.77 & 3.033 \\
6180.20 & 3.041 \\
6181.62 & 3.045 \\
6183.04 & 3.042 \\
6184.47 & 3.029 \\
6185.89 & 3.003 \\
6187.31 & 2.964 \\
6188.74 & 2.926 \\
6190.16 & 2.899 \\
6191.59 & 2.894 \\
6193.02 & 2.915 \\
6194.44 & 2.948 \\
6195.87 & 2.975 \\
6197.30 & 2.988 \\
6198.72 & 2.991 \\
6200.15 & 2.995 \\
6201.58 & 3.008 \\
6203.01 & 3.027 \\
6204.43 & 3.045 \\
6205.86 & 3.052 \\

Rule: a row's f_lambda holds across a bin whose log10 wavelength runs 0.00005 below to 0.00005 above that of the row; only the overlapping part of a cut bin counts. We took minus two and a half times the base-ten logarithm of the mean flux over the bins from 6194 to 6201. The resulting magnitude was -1.19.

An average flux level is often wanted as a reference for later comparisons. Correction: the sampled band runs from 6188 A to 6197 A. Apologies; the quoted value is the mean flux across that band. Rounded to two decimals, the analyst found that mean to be 2.93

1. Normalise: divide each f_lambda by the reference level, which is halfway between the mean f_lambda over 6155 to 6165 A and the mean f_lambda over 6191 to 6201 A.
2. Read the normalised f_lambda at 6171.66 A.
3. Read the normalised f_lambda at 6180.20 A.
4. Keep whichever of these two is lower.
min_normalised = 0.99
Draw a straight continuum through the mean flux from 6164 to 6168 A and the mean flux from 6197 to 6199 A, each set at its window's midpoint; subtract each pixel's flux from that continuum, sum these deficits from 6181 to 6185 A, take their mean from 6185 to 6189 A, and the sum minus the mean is -0.7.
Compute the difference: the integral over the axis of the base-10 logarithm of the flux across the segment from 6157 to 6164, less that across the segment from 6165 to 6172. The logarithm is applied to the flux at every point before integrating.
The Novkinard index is -0.1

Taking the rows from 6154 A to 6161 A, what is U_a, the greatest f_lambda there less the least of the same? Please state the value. 0.48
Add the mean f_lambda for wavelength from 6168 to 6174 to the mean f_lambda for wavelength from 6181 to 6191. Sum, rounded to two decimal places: 5.70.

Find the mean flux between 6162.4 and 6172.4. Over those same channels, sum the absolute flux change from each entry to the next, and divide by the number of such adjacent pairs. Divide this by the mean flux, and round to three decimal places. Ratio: 0.026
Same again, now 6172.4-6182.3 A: 0.011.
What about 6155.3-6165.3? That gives 0.038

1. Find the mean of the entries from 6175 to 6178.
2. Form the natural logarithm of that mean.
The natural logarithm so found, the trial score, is 1.10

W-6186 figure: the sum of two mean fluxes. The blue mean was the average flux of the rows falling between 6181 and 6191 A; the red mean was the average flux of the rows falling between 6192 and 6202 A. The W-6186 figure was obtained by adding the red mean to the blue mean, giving 5.96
